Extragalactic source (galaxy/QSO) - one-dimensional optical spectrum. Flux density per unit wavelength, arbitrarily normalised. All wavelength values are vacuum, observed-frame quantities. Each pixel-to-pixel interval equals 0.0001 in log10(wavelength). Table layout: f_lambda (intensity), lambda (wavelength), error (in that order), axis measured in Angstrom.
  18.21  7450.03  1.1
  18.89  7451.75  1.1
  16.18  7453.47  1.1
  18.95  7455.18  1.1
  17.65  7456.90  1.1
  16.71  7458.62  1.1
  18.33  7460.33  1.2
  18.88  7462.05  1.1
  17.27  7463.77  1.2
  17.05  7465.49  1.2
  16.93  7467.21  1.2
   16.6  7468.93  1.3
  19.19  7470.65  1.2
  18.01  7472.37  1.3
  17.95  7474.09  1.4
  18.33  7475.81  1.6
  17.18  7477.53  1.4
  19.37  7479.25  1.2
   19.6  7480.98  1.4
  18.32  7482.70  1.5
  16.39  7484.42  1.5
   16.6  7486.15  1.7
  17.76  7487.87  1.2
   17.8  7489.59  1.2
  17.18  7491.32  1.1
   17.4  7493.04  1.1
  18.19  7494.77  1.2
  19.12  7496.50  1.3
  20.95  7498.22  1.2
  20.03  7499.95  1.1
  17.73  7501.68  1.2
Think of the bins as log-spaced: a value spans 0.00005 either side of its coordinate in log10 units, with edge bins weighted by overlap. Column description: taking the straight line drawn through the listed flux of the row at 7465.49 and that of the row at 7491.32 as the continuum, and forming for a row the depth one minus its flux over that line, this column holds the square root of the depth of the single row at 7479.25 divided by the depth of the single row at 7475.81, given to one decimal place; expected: 1.4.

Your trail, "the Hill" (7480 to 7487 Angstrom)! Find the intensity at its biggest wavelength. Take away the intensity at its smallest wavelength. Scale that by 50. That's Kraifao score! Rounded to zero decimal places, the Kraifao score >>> -150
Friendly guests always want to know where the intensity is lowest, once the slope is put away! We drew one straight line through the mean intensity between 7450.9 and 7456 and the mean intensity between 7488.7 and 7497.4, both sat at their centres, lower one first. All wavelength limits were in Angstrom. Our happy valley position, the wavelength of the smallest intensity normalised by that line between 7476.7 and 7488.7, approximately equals 7484.42 Angstrom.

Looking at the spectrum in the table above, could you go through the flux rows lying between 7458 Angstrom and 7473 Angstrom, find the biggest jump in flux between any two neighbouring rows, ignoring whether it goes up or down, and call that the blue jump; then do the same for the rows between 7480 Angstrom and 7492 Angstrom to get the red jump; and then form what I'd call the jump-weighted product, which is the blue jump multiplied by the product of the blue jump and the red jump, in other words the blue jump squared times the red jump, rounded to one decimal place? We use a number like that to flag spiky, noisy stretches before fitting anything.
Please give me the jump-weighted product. 12.9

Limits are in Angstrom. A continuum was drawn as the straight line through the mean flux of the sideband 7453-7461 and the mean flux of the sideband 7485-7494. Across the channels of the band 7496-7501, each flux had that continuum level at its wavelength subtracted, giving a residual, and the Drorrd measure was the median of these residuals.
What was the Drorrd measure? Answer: 2.8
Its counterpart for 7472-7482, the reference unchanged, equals 0.7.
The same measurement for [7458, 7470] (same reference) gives -0.5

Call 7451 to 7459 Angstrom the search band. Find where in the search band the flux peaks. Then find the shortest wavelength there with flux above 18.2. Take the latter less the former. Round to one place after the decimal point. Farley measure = -3.4 Angstrom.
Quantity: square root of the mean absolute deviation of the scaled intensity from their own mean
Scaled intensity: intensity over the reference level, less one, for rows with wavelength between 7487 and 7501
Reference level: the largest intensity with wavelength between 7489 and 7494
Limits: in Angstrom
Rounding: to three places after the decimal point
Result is 0.250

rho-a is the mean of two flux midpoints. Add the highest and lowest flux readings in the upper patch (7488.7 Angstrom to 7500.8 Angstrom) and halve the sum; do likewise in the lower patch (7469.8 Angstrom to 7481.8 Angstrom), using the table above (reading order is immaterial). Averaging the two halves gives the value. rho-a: 18.7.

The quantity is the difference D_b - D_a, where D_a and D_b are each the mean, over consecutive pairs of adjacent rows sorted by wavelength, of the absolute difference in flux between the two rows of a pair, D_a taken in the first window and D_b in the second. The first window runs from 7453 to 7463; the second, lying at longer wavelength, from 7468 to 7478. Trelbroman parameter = -0.36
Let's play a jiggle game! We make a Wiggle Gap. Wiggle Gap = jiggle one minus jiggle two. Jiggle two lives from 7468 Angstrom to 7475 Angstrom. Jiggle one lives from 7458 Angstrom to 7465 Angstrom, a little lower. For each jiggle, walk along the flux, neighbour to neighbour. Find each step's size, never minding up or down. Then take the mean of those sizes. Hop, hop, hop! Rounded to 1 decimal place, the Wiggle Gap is 0.0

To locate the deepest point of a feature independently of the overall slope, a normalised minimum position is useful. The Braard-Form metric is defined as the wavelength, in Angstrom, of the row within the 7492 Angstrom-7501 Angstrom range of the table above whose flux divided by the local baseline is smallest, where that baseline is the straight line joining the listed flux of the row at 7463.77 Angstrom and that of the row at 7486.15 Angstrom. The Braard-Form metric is 7493.04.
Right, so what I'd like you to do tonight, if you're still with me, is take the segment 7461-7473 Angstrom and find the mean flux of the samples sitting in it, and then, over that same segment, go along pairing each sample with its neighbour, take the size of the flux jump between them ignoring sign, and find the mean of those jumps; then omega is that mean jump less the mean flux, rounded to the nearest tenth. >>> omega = -16.7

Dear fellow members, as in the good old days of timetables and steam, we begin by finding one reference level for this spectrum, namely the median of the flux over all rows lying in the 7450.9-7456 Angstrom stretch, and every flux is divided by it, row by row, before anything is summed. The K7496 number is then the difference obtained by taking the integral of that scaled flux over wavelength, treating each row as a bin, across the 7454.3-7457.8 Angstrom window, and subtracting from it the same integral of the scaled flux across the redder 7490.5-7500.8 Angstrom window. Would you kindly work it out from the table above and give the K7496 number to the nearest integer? -7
